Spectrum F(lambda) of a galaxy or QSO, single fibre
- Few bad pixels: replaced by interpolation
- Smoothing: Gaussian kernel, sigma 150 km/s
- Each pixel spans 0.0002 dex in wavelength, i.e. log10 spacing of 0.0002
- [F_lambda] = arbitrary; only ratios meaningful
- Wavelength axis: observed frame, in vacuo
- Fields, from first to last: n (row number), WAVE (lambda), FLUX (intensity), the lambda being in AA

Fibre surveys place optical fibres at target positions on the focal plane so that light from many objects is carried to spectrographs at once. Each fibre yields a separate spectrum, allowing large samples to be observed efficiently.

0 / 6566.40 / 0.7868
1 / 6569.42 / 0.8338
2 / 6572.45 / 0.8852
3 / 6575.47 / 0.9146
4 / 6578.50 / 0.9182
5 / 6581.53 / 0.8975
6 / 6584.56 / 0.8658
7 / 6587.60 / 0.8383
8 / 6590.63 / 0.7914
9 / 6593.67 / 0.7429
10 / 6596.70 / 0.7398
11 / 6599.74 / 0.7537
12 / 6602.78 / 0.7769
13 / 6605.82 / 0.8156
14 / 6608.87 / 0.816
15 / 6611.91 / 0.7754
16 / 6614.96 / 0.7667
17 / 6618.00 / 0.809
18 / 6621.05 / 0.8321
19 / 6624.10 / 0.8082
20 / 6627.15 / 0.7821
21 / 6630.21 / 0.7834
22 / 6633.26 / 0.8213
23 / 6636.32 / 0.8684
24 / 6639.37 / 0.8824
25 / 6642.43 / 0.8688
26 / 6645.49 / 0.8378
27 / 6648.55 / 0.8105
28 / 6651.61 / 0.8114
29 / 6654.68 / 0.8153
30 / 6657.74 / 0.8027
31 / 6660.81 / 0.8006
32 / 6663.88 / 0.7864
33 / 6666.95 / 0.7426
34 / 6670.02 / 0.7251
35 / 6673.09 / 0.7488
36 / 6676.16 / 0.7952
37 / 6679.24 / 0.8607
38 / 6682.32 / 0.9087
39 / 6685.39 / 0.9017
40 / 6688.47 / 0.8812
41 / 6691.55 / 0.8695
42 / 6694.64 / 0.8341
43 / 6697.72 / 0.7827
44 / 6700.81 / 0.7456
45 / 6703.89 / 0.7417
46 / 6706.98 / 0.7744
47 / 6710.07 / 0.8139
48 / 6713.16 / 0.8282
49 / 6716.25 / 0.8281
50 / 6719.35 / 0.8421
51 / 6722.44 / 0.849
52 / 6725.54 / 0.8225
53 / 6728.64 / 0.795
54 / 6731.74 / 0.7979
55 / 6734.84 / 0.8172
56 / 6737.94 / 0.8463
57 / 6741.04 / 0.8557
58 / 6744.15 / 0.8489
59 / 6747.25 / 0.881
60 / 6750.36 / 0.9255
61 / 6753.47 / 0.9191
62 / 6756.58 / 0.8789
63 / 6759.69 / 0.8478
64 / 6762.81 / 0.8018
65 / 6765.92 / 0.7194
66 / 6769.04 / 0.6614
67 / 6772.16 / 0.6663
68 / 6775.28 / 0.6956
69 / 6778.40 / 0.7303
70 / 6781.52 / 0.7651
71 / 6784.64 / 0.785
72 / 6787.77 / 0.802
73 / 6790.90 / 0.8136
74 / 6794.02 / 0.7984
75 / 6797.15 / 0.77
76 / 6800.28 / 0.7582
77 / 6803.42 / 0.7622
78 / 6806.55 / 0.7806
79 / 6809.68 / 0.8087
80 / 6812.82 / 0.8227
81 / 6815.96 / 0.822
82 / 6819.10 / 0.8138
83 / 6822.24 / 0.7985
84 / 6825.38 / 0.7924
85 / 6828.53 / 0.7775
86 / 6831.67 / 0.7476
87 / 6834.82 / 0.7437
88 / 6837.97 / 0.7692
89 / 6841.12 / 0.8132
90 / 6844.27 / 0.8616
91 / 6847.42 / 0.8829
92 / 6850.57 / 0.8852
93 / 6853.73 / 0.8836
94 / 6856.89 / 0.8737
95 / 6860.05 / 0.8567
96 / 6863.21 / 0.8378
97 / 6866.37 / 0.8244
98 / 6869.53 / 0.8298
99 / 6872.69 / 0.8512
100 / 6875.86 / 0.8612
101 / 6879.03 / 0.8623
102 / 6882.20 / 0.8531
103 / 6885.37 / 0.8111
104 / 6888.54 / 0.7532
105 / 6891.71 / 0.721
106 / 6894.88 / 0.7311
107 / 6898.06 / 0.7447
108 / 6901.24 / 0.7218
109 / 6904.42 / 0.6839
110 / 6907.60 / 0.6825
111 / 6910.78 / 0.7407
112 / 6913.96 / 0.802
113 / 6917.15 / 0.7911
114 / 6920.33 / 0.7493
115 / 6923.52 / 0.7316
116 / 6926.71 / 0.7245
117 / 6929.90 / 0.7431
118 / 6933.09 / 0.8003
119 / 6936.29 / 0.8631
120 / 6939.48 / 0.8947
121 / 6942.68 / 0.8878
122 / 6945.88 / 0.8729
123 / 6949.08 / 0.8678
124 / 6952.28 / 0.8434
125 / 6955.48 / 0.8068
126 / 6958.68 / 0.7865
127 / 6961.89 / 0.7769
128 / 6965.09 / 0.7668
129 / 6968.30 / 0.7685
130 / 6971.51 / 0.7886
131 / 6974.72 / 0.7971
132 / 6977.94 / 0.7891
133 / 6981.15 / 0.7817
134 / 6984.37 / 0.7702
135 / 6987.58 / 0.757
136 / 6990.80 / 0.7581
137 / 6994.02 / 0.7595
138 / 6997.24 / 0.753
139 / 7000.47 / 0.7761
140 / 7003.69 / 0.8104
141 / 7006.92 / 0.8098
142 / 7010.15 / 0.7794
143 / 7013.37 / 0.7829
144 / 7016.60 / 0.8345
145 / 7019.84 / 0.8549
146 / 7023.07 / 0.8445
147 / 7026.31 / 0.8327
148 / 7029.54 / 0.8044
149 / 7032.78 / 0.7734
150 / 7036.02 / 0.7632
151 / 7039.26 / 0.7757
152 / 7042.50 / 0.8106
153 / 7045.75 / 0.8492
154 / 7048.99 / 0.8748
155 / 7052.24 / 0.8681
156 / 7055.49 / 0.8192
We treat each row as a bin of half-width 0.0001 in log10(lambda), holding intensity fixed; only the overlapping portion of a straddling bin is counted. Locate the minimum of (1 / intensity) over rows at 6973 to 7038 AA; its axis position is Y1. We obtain 7019.84 AA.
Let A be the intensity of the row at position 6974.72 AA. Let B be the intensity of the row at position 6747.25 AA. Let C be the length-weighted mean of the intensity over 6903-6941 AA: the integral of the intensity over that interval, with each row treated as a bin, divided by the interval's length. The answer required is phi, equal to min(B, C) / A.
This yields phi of 0.96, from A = 0.7971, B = 0.881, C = 0.77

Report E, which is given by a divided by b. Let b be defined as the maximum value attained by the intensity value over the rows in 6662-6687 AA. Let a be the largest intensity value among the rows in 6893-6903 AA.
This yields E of 0.82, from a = 0.7447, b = 0.9087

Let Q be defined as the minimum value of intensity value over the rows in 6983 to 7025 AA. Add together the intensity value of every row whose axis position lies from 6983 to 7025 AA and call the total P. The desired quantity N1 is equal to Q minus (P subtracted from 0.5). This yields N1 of 11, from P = 10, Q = 0.753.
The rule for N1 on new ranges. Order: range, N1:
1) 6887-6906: 5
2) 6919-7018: 25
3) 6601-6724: 33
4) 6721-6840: 30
